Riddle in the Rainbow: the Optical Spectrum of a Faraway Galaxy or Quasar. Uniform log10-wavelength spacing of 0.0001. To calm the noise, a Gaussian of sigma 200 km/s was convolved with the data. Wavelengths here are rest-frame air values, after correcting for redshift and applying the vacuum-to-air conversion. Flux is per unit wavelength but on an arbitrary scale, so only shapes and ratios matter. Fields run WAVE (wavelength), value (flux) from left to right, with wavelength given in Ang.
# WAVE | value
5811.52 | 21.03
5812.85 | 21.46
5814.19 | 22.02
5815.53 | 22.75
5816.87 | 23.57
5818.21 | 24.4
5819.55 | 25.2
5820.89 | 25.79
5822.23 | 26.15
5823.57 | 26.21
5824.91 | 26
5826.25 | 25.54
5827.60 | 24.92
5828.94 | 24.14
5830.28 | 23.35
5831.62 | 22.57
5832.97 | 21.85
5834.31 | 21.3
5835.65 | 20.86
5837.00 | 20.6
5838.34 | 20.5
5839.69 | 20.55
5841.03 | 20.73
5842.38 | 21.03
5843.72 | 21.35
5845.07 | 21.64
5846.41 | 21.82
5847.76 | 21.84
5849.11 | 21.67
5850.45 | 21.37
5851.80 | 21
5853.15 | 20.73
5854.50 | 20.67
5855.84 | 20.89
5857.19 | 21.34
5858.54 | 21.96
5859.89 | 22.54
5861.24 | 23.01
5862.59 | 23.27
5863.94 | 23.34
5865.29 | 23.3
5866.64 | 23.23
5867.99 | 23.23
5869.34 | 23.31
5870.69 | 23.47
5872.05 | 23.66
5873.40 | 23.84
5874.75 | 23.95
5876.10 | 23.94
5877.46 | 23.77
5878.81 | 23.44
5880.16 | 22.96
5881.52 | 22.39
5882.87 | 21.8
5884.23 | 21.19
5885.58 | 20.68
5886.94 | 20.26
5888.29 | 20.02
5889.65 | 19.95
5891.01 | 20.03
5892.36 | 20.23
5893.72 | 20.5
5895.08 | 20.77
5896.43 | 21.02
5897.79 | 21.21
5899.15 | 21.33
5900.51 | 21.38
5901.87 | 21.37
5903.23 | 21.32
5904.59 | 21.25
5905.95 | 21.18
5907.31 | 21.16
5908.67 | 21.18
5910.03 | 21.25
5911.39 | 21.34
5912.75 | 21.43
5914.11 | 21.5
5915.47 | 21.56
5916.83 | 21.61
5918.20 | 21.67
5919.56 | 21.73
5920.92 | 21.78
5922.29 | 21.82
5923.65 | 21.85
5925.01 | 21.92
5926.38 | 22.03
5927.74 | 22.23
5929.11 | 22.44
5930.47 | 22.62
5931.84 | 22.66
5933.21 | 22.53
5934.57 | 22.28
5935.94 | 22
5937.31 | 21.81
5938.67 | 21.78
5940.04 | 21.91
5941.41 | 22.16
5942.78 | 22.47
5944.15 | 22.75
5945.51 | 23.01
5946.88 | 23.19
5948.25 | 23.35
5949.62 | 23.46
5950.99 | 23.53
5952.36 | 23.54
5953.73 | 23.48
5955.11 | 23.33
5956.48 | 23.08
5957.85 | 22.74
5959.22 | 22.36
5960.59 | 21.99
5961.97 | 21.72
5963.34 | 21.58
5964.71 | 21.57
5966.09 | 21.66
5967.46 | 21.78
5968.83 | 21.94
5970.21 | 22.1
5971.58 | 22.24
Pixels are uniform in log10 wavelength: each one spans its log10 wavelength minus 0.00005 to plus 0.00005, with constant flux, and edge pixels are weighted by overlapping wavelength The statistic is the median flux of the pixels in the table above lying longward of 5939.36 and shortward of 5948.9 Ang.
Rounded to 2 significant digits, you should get 23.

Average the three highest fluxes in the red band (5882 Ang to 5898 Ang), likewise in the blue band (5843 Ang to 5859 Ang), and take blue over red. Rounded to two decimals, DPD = 1.02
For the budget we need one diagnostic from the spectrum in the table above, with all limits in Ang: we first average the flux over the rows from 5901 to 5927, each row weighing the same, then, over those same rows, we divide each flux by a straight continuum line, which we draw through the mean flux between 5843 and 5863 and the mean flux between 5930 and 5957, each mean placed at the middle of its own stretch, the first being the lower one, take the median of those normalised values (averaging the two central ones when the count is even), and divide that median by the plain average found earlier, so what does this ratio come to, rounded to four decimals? 0.0446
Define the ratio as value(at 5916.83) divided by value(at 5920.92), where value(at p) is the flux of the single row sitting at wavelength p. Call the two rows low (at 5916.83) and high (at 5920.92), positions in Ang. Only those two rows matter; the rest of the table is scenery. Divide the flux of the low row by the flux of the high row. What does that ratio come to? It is 0.99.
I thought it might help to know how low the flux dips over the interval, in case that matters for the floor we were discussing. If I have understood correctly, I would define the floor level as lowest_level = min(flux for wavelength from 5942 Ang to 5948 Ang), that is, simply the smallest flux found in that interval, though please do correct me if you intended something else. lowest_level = 22.47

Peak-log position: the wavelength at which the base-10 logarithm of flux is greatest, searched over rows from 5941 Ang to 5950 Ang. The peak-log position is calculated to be 5949.62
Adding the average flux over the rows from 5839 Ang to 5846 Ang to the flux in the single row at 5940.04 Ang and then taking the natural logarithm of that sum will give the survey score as 3.76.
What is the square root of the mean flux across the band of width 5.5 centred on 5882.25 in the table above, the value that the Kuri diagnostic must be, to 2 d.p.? 4.70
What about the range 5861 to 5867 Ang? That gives 4.82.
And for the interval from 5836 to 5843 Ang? 4.55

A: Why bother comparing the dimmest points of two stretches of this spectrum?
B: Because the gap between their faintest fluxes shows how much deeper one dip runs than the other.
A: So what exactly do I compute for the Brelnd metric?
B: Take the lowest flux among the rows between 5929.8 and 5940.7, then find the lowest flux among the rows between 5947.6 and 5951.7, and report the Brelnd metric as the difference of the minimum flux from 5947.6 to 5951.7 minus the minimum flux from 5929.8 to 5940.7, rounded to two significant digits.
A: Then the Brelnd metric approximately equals 1.6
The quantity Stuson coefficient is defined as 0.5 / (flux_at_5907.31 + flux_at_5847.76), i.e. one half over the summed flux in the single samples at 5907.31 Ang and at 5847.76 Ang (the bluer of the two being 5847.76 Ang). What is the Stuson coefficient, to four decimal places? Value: 0.0116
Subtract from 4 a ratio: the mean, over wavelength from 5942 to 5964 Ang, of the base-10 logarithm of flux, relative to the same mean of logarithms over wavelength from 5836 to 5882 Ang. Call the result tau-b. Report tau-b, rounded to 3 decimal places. 2.991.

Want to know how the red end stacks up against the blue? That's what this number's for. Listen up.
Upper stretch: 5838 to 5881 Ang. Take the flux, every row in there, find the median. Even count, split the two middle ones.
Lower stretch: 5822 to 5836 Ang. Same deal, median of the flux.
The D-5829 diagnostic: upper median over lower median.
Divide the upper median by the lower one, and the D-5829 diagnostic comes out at 0.92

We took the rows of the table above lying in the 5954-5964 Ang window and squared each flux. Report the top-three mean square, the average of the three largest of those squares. 531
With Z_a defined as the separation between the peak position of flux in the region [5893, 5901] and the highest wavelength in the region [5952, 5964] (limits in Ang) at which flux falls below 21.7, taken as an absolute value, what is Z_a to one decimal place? 62.8 Ang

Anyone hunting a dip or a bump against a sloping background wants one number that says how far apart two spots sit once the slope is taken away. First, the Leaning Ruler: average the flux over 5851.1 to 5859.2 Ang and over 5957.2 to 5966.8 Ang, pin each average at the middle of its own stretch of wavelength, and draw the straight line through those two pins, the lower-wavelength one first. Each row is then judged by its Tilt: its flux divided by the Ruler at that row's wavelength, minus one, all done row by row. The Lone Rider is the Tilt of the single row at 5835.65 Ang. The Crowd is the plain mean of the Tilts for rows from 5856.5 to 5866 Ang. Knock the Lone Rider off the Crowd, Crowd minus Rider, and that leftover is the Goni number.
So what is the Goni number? 0.076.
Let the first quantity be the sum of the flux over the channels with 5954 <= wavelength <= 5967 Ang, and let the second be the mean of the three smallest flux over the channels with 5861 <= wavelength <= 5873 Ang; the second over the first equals 0.116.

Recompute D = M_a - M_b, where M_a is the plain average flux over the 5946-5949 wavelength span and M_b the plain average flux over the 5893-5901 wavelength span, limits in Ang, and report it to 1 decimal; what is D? 2.2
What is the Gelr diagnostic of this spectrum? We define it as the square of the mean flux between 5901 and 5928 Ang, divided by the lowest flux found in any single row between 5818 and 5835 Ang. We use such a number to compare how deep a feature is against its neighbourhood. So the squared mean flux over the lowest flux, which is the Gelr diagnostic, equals 21.8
